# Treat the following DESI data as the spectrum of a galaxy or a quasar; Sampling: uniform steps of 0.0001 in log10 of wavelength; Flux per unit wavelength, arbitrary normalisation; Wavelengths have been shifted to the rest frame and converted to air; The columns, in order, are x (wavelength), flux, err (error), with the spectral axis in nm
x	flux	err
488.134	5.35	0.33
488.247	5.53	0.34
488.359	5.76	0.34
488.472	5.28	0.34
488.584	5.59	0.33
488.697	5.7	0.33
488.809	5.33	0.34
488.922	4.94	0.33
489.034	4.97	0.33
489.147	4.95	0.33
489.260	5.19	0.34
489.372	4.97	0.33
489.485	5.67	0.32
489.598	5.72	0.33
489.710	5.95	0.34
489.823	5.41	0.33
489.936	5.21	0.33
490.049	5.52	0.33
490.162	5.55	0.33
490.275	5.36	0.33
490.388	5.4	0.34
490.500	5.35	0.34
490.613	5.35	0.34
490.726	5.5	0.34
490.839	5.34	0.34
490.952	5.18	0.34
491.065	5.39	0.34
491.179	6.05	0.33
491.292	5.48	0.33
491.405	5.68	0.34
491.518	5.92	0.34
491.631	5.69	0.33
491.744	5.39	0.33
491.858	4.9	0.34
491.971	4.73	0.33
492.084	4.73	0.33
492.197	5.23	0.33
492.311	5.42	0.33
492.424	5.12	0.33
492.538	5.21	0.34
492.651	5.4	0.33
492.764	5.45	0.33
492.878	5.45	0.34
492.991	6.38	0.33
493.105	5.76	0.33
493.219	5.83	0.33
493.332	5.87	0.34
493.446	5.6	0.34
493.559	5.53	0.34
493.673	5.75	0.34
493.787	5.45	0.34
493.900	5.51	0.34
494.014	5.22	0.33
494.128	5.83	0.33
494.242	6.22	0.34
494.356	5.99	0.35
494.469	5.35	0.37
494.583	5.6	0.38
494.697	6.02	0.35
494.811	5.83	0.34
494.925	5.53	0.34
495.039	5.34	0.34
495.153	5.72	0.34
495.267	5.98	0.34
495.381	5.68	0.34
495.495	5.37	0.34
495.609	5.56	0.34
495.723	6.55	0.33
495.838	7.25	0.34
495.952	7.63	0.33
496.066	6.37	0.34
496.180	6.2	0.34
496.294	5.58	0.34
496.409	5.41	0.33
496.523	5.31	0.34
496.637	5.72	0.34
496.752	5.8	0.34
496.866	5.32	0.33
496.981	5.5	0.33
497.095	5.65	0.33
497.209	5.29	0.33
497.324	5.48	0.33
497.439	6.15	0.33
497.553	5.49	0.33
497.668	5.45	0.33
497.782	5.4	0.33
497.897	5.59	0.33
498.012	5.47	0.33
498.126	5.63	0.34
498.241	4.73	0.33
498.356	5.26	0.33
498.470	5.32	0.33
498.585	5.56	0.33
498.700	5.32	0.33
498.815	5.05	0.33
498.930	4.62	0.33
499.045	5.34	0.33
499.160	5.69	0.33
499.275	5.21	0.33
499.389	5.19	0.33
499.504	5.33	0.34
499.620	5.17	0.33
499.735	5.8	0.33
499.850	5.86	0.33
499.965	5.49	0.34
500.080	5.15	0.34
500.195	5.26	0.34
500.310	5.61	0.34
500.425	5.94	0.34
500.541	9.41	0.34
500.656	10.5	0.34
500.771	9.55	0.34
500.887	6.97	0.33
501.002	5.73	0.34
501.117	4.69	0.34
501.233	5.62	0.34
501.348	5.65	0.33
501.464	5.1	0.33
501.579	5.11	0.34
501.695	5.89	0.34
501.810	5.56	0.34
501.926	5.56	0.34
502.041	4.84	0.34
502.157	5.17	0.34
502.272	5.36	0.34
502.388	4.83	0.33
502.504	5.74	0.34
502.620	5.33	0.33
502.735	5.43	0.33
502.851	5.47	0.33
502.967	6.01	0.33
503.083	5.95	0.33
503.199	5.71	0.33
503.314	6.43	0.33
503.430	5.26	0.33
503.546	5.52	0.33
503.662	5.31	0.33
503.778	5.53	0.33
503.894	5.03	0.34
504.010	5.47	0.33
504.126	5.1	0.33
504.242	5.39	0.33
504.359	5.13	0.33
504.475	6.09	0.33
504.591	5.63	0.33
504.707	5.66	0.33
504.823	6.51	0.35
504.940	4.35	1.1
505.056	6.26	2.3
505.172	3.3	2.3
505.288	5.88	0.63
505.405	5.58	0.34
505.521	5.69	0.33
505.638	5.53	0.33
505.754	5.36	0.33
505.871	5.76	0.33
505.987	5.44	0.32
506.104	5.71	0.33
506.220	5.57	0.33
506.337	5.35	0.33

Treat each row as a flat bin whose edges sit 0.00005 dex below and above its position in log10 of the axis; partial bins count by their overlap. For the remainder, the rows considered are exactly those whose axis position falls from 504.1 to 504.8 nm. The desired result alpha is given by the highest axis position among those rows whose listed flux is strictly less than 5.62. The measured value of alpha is 504.359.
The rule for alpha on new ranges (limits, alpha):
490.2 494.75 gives 494.583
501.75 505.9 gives 505.754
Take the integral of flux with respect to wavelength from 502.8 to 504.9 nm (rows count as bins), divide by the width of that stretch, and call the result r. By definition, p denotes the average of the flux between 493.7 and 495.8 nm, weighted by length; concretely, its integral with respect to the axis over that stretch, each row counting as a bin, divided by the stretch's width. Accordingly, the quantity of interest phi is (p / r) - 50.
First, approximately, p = 5.72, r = 5.6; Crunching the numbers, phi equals -49.0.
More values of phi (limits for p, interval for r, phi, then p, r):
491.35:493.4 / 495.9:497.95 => -49.0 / 5.45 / 5.7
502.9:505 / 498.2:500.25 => -49.0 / 5.56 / 5.3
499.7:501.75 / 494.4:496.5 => -48.9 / 6.30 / 5.9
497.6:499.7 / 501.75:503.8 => -49.0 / 5.30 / 5.5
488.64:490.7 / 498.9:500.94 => -49.1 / 5.37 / 6.2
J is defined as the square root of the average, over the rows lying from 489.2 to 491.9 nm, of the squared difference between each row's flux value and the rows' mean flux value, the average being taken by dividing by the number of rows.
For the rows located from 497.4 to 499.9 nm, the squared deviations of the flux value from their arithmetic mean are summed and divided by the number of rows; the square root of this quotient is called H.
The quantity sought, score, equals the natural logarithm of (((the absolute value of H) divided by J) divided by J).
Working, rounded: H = 0.34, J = 0.28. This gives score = 1.47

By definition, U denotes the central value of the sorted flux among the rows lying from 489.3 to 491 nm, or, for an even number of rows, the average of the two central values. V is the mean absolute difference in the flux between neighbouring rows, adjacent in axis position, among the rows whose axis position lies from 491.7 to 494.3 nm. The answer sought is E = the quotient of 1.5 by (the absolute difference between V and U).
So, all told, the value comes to 0.292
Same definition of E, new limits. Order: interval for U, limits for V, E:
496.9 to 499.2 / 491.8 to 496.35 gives 0.293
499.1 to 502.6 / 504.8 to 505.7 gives 0.365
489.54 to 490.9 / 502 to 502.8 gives 0.300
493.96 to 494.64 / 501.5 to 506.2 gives 0.293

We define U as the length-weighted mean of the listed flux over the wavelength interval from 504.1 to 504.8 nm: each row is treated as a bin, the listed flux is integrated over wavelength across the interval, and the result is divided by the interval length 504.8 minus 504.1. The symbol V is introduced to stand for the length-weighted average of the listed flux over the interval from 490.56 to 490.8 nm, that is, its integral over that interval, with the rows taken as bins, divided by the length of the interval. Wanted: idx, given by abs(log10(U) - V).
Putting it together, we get 4.67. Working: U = 5.57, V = 5.42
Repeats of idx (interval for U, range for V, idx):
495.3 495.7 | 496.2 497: 4.80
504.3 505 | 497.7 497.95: 4.75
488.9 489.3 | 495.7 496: 6.48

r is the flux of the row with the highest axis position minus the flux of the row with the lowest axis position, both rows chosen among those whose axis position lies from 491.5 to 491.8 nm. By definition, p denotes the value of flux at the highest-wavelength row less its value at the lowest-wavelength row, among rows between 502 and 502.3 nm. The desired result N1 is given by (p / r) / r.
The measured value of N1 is 2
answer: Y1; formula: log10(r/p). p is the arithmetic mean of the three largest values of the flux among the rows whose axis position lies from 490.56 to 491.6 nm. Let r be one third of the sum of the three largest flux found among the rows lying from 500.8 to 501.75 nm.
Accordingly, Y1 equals 0.02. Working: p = 5.88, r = 6.20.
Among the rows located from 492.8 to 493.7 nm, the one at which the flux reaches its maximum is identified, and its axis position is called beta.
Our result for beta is 492.991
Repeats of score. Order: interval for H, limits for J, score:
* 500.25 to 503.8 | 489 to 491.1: 3.05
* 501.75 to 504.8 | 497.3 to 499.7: 1.30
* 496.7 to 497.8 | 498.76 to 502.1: -2.10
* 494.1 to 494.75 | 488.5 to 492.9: 1.11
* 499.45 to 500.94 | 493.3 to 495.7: 3.34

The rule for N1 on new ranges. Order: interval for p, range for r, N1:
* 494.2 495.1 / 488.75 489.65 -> -6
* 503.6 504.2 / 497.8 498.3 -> 0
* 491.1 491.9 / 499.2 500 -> -15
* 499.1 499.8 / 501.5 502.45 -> 1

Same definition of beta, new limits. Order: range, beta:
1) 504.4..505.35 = 504.823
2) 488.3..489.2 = 488.359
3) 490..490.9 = 490.162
